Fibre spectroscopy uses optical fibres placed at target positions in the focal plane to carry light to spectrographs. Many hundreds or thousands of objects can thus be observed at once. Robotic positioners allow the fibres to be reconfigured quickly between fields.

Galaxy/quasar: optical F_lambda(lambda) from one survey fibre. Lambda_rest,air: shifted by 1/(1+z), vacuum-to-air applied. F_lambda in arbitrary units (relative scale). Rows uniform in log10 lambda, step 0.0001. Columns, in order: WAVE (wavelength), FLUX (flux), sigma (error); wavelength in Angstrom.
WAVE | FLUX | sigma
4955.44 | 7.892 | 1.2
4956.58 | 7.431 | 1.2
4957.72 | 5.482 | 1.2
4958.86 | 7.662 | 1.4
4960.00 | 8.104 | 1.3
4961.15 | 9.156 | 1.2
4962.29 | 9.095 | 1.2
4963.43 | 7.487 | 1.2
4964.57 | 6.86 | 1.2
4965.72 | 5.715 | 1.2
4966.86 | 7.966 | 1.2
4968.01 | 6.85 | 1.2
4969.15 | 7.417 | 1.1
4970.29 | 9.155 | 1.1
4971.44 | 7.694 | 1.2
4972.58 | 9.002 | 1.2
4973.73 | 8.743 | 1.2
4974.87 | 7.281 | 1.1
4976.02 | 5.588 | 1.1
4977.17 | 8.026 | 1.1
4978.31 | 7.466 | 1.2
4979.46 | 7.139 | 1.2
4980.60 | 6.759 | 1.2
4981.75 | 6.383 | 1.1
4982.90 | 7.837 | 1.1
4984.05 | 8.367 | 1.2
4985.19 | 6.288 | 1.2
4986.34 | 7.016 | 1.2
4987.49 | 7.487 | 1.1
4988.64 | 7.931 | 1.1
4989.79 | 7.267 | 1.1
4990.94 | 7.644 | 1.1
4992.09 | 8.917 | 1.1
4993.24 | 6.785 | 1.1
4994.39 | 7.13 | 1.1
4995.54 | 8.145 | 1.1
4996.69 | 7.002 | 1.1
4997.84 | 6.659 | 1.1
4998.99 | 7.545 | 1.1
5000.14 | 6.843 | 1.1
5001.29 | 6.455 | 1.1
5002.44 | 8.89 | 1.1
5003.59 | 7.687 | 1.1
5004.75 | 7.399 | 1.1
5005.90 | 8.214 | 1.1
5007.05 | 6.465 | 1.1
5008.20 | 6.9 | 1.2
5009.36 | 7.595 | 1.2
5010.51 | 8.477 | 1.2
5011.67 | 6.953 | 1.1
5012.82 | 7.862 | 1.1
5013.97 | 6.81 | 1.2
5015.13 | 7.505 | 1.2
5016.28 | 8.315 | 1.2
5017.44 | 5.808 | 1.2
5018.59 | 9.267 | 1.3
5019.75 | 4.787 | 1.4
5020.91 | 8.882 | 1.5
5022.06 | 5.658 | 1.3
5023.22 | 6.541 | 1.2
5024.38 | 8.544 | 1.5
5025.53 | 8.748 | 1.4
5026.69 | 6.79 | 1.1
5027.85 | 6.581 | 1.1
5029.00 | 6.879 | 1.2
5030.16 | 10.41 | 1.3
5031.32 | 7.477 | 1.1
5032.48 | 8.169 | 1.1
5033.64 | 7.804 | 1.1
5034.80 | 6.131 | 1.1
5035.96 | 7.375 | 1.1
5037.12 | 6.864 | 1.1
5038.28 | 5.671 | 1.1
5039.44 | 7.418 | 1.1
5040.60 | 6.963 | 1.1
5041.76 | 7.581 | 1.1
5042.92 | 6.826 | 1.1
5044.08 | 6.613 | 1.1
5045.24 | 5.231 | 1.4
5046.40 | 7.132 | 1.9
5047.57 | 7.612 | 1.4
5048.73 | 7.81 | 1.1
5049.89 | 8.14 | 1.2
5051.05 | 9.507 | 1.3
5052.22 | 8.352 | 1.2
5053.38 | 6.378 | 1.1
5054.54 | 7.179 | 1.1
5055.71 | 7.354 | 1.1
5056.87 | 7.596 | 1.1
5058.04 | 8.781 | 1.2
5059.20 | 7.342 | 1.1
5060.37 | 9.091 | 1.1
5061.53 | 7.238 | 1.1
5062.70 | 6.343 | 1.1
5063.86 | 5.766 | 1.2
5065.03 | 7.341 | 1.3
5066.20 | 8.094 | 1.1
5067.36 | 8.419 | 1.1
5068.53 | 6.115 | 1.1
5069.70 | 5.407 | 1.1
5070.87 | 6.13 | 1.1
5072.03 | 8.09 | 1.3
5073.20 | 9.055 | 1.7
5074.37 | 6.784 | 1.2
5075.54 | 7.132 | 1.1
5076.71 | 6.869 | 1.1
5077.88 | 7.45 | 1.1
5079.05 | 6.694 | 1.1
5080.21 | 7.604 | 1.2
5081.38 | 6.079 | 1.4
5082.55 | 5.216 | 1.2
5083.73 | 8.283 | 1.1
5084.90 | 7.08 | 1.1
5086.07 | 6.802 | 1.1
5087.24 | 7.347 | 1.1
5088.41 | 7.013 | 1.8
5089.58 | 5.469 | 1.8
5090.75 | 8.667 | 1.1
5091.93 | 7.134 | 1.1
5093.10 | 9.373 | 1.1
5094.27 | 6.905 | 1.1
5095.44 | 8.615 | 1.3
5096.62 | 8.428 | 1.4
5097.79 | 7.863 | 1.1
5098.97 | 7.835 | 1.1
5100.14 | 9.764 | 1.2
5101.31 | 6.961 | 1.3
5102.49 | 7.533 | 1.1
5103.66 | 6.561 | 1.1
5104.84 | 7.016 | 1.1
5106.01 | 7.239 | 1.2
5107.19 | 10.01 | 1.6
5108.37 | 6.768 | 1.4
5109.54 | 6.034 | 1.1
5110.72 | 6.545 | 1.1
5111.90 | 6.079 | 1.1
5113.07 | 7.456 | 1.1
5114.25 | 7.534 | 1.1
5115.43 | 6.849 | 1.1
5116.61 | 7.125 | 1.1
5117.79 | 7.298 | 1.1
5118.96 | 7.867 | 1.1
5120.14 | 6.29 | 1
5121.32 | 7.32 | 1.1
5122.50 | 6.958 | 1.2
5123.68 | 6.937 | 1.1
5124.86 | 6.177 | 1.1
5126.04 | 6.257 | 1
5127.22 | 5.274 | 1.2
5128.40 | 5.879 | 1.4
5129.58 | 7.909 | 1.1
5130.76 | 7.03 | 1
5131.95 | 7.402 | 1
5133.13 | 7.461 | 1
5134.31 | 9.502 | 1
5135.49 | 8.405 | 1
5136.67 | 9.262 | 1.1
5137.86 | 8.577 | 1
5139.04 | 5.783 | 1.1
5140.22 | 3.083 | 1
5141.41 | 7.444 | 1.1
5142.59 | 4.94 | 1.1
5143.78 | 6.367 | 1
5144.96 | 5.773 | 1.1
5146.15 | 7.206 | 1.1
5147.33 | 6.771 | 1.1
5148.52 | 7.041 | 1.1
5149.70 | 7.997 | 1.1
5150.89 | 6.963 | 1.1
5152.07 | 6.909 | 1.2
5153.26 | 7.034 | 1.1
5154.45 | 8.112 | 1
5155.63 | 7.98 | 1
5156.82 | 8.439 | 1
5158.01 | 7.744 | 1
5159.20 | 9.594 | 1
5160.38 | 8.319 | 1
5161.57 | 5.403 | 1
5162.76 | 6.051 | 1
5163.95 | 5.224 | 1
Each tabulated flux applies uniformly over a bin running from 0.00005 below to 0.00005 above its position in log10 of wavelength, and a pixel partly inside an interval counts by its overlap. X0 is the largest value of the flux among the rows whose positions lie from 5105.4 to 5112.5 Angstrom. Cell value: 10.01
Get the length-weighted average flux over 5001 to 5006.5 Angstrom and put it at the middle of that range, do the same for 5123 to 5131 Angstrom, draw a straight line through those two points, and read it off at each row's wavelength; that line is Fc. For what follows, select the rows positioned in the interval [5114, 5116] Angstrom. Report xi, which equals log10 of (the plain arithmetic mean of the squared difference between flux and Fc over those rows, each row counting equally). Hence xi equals -0.3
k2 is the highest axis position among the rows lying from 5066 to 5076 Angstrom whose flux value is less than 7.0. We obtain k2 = 5074.37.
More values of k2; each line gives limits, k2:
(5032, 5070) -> 5069.70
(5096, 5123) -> 5122.50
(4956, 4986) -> 4985.19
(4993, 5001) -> 5000.14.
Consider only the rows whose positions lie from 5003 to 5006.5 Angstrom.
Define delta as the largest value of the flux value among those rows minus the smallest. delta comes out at 0.8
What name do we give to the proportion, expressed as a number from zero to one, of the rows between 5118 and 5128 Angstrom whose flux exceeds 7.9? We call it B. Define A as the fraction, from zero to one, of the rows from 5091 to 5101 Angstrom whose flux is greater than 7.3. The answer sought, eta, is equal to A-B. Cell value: 0.75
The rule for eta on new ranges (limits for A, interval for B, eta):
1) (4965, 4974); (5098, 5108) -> 0.50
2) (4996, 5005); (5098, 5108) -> 0.25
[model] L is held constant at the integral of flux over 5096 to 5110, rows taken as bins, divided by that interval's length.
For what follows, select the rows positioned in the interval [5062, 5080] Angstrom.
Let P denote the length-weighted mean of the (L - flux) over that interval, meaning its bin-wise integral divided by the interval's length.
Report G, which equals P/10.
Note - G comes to 0.062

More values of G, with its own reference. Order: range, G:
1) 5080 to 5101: 0.016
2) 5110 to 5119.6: 0.061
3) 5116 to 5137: 0.047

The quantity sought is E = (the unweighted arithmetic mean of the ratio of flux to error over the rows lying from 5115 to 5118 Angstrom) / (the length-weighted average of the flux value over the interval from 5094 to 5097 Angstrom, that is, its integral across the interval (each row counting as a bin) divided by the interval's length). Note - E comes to 0.80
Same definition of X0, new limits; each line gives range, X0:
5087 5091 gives 8.667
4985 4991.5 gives 7.931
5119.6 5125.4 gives 7.32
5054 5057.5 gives 7.596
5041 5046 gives 7.581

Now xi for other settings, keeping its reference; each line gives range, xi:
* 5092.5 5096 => 0.5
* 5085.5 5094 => 0.2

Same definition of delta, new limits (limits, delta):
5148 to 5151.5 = 1.0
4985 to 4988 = 1.2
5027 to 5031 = 3.8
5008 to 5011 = 1.6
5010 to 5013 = 1.5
